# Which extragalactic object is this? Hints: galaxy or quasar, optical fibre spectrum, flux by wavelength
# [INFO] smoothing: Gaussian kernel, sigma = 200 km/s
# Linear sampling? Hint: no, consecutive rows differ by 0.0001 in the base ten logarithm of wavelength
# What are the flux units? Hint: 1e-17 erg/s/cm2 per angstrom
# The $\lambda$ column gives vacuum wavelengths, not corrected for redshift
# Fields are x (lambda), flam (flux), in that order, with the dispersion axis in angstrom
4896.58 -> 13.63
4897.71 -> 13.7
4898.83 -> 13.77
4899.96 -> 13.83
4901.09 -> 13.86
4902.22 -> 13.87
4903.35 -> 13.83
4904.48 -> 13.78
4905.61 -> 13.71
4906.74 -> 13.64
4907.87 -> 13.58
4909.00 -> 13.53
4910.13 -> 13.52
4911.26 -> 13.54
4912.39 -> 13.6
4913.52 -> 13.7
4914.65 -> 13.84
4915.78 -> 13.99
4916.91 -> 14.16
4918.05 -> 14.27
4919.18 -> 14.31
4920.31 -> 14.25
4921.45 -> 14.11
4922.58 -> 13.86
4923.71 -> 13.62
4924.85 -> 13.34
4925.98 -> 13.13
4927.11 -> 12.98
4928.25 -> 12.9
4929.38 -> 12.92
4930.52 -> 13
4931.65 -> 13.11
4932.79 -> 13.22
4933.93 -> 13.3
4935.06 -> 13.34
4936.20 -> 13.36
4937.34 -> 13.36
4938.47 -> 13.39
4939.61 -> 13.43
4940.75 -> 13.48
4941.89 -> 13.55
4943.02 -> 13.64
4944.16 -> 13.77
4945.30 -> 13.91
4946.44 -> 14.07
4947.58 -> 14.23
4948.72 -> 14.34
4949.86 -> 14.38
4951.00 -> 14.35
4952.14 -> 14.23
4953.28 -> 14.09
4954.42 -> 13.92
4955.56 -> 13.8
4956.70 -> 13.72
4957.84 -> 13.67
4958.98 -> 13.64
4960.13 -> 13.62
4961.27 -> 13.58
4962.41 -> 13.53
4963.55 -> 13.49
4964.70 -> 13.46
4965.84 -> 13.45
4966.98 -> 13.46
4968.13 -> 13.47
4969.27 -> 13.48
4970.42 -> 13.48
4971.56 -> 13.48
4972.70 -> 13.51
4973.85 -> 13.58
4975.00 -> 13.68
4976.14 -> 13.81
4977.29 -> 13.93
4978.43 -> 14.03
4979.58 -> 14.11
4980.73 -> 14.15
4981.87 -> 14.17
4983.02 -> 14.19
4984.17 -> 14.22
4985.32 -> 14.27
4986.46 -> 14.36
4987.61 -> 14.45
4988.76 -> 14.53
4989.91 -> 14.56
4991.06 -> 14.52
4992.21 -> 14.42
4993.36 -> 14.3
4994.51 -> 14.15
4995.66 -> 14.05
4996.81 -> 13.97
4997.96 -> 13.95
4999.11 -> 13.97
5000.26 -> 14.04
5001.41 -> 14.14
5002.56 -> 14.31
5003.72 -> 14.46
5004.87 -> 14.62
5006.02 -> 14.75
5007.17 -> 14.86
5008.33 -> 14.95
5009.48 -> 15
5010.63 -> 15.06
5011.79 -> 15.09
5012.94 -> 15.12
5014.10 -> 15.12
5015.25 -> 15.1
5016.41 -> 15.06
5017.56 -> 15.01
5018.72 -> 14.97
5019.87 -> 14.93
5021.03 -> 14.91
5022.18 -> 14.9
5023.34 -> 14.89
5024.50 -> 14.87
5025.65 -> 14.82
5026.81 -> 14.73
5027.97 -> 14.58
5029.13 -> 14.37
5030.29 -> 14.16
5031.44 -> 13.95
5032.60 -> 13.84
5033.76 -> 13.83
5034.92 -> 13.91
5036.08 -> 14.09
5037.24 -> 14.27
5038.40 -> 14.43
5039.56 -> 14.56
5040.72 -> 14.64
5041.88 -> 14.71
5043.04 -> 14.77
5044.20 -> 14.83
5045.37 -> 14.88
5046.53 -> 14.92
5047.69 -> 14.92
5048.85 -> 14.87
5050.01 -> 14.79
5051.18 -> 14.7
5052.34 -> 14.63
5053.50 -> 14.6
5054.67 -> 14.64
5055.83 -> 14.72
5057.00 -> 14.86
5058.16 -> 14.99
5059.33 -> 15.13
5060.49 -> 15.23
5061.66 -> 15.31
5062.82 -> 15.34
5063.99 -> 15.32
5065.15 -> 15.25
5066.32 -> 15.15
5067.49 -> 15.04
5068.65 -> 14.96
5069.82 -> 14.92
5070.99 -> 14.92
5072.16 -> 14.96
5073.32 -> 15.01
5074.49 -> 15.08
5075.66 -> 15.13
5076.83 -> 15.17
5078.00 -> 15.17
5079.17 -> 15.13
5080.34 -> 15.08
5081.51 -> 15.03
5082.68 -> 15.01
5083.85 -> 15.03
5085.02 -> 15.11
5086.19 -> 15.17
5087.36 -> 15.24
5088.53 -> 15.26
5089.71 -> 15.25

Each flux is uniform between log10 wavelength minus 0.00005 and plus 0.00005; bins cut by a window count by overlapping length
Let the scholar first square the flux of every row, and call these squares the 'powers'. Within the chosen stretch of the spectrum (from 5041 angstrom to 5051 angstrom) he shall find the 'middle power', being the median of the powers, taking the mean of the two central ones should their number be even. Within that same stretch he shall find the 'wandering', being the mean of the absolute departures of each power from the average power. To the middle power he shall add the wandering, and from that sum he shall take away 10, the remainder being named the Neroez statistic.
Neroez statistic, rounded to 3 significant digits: 212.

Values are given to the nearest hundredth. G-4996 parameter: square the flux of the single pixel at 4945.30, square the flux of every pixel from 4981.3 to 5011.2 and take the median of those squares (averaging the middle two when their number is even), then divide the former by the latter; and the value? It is 0.94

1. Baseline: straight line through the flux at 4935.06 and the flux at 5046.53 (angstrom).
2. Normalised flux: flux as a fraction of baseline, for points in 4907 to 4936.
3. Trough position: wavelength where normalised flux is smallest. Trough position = 4928.25 angstrom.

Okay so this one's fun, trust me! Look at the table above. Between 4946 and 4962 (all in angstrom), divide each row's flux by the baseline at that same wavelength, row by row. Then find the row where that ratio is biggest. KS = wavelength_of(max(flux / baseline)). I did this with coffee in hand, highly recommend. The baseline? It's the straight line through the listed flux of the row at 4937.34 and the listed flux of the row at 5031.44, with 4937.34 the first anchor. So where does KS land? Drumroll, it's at 4949.86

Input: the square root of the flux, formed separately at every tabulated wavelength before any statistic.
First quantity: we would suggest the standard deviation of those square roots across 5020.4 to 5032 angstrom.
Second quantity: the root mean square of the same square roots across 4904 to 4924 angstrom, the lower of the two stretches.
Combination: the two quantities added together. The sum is 3.76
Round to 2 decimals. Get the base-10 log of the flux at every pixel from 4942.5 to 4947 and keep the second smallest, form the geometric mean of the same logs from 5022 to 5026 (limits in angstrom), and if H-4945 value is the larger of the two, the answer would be 1.17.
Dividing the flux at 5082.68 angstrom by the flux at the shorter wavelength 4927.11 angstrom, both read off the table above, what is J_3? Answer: 1.16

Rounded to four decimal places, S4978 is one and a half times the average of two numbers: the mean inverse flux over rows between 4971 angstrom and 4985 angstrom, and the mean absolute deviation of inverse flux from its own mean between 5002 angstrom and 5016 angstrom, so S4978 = 0.0547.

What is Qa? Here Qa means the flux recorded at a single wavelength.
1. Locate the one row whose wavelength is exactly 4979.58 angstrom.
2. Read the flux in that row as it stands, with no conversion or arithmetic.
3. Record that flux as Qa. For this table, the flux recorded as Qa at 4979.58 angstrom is 14.11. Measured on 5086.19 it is 15.17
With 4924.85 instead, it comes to 13.34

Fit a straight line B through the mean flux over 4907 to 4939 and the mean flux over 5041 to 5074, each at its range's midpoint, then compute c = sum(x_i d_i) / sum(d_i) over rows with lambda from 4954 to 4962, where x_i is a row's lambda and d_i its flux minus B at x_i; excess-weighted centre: 4959.3 angstrom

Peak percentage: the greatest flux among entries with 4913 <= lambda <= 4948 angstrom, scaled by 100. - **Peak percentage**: 1431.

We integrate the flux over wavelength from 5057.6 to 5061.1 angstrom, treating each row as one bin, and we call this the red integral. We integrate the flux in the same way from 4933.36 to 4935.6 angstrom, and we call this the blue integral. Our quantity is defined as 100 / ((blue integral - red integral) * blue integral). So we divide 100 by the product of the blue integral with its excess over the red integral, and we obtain -0.15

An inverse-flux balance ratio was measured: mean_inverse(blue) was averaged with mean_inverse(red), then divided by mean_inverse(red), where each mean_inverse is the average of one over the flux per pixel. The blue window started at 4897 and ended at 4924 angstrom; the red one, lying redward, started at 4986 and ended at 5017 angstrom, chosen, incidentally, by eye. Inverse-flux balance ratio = 1.03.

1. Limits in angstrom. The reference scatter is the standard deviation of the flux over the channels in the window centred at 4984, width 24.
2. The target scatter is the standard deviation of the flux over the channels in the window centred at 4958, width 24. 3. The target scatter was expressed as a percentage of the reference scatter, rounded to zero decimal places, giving 112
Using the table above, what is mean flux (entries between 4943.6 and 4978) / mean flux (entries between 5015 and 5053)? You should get 0.941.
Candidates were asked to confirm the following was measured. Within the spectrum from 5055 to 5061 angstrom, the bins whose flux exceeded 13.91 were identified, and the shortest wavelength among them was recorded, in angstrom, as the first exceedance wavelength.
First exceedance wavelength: 5055.83 angstrom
